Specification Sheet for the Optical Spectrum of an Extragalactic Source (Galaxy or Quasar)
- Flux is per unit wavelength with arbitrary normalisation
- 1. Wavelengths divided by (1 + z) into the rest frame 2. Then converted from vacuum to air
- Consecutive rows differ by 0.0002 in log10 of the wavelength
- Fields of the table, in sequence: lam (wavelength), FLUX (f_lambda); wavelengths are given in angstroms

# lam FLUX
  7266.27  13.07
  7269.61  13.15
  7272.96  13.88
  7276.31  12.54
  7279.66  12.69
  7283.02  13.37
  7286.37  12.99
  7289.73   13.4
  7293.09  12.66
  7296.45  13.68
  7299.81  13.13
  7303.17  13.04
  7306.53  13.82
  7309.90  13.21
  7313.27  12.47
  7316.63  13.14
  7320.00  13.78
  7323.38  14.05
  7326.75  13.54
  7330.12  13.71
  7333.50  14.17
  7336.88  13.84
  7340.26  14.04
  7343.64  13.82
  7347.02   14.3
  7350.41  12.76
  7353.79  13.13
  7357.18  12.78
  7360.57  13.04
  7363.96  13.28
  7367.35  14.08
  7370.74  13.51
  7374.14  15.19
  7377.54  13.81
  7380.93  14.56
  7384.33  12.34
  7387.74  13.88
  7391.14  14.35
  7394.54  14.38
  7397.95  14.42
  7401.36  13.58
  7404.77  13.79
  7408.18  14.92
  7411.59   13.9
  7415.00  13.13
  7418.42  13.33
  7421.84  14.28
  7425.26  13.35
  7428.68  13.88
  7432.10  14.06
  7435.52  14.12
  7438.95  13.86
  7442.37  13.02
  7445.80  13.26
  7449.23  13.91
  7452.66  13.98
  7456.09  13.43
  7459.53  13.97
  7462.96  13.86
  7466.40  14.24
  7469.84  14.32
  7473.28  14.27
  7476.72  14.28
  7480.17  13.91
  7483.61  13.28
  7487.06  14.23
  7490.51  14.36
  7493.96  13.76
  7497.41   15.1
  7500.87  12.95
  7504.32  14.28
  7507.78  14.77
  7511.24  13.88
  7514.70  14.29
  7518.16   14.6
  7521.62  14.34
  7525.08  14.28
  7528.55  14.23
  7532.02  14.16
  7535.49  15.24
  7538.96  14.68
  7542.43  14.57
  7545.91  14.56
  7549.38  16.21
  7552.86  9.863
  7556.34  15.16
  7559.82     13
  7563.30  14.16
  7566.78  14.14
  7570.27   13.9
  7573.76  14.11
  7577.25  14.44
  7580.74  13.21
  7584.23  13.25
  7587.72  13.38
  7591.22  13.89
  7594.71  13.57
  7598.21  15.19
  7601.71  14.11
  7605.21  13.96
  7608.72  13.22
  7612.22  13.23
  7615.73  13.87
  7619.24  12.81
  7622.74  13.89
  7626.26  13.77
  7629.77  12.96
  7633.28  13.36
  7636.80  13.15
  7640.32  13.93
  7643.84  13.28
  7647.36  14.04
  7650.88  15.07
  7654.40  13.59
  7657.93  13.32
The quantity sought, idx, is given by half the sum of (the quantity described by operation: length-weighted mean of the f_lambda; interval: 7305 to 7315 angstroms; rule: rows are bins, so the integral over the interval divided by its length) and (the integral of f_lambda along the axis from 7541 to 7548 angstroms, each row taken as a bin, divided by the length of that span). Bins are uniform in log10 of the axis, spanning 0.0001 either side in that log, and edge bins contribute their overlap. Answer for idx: 13.90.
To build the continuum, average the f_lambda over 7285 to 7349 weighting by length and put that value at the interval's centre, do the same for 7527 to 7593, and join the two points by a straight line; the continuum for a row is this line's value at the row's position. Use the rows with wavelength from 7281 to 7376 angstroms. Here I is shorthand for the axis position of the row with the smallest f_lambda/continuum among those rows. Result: 7313.27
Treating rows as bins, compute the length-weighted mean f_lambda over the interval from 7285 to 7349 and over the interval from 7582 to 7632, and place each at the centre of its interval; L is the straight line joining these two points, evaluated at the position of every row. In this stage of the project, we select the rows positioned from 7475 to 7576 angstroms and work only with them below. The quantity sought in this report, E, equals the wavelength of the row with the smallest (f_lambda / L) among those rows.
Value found 7552.86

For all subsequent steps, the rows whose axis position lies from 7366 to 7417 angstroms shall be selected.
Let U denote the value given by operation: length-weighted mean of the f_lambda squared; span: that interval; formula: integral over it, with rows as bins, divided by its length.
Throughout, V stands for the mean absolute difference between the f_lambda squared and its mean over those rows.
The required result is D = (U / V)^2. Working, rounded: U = 196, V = 15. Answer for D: 175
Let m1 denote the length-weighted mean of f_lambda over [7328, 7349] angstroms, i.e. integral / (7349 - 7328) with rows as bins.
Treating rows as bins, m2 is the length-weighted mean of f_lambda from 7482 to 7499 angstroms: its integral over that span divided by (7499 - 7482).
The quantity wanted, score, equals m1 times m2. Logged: 197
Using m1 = 14.0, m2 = 14.1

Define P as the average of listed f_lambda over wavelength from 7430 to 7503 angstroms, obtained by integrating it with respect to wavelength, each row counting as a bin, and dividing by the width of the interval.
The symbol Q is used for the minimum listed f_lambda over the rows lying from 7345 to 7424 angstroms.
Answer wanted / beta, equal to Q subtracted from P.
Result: 1.6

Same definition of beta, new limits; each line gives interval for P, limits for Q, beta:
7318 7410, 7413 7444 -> 0.8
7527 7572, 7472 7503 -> 1.2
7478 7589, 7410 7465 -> 1.1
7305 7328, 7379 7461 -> 1.1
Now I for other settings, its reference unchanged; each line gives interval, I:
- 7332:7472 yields 7384.33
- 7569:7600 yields 7580.74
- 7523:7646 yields 7552.86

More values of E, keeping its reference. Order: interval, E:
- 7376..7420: 7384.33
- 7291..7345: 7313.27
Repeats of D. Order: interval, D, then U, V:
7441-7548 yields 305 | 200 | 11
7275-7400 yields 151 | 184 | 15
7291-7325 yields 240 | 177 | 11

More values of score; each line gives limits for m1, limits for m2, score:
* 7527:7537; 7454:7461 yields 199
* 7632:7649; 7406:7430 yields 187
